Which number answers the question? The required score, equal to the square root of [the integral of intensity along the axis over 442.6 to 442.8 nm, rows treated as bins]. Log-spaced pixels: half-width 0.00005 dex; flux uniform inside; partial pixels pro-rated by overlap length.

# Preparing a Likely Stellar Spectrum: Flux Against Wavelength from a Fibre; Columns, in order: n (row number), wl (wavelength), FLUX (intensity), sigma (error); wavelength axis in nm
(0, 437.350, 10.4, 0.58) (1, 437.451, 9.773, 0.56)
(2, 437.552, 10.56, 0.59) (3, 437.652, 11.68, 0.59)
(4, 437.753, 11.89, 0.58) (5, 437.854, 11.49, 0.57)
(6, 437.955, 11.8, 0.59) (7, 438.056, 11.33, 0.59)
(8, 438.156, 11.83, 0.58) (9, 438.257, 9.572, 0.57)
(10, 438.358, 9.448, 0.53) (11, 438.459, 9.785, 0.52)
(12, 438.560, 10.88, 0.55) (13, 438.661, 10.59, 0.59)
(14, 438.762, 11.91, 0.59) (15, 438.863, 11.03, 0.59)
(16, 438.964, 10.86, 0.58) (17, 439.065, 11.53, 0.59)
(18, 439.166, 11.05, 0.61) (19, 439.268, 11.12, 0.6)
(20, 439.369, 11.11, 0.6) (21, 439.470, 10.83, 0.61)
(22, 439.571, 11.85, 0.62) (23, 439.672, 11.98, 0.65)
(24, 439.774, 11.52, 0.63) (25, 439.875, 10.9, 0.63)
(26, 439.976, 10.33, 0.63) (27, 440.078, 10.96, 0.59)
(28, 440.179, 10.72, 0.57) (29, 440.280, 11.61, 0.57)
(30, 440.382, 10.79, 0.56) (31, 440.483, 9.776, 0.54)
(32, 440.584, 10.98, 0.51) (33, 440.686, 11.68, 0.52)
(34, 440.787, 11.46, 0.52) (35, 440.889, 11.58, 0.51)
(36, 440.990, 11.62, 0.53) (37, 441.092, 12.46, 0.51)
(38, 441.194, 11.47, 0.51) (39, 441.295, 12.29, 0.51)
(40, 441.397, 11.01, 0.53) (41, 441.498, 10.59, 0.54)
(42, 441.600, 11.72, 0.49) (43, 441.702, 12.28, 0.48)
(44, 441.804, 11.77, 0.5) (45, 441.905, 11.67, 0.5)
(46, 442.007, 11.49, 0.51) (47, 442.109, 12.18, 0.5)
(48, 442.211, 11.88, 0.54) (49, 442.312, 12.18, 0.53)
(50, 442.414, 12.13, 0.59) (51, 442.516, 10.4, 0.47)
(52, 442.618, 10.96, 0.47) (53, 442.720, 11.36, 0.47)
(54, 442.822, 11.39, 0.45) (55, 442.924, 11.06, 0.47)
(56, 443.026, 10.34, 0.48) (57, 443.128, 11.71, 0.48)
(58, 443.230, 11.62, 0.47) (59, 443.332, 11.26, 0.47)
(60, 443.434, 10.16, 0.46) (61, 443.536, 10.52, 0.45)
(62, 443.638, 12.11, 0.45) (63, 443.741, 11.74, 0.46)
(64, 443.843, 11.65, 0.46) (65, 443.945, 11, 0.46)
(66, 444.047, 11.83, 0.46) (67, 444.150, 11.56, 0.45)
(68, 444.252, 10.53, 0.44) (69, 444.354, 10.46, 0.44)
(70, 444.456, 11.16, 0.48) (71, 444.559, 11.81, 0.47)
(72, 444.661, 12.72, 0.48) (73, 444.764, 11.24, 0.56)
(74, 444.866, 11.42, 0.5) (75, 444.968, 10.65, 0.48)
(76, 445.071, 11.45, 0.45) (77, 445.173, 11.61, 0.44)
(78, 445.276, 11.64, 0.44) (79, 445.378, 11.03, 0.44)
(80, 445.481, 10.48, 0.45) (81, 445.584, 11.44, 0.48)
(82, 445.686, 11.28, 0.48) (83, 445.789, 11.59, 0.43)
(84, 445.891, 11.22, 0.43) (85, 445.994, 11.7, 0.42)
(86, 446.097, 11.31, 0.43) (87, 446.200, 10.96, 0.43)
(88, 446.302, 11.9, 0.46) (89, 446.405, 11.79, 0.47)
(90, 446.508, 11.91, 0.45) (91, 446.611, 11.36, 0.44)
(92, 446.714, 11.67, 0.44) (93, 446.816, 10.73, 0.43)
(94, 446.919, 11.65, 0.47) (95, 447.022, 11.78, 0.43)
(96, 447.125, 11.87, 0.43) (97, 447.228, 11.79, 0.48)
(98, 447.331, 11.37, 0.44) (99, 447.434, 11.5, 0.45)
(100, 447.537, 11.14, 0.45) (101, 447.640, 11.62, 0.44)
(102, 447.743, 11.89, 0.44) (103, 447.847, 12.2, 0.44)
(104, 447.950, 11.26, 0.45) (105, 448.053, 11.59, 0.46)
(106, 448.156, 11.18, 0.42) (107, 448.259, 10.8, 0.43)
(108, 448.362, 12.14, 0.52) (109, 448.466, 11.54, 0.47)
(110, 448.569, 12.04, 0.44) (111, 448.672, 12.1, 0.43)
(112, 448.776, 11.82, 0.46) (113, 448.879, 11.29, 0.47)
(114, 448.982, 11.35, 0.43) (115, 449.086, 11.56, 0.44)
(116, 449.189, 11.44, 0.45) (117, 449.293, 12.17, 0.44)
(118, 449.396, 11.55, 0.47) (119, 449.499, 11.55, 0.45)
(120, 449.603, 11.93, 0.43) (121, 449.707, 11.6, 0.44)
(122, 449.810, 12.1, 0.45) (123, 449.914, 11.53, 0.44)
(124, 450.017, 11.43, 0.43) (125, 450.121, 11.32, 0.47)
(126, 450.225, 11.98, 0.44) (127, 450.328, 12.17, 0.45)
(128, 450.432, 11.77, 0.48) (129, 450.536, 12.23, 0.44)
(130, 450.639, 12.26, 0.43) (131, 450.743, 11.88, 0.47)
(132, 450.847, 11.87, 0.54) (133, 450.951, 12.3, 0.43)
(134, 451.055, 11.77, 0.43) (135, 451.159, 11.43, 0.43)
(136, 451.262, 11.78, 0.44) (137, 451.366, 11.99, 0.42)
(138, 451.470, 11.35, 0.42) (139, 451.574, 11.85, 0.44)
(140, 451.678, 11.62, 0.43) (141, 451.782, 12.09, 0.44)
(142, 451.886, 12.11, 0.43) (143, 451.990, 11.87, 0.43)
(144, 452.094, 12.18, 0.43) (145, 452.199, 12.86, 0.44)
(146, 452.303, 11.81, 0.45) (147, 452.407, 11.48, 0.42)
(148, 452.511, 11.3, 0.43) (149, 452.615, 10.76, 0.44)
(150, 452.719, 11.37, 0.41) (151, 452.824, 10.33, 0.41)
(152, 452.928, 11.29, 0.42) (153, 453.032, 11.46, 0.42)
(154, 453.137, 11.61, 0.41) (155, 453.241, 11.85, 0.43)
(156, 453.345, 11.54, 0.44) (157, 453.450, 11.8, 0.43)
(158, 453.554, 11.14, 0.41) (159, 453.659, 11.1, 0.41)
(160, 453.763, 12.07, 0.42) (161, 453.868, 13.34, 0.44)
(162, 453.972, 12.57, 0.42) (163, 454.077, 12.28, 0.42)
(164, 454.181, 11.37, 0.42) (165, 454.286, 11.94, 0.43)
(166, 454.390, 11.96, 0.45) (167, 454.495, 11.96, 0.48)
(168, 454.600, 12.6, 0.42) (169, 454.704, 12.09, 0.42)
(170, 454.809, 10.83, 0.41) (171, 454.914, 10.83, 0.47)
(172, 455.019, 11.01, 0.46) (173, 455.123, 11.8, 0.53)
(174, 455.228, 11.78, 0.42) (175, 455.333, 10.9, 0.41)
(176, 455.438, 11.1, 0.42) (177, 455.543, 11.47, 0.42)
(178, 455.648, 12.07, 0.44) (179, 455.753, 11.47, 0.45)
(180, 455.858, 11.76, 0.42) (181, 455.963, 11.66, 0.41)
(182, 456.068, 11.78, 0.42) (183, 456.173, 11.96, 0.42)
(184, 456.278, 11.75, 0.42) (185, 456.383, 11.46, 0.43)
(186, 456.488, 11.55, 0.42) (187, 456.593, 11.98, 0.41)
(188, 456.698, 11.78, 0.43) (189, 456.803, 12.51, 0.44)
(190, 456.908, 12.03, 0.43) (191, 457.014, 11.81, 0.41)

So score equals 1.50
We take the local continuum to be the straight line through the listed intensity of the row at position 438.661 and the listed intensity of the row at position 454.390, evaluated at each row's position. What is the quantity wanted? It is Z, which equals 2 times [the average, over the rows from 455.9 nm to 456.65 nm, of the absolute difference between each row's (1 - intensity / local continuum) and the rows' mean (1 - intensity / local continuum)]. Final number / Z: 0.03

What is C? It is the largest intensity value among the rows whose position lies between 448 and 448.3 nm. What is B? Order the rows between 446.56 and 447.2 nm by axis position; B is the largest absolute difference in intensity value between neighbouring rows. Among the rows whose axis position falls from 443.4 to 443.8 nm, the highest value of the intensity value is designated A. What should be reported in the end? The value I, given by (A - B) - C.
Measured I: -0.42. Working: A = 12.11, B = 0.9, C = 11.59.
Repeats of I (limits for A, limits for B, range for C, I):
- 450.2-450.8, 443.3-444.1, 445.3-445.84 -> -0.92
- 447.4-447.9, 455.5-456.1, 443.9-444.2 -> -0.23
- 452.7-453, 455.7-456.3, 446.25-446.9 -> -0.83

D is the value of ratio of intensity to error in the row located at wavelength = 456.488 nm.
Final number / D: 27.5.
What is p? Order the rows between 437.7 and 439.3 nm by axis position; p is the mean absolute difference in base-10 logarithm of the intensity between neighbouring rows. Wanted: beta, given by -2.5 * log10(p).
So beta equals 4.01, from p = 0.025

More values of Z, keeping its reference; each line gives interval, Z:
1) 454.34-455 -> 0.10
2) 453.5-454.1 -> 0.11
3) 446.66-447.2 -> 0.06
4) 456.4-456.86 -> 0.05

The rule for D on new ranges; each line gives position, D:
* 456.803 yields 28.4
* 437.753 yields 20.5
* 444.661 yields 26.5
